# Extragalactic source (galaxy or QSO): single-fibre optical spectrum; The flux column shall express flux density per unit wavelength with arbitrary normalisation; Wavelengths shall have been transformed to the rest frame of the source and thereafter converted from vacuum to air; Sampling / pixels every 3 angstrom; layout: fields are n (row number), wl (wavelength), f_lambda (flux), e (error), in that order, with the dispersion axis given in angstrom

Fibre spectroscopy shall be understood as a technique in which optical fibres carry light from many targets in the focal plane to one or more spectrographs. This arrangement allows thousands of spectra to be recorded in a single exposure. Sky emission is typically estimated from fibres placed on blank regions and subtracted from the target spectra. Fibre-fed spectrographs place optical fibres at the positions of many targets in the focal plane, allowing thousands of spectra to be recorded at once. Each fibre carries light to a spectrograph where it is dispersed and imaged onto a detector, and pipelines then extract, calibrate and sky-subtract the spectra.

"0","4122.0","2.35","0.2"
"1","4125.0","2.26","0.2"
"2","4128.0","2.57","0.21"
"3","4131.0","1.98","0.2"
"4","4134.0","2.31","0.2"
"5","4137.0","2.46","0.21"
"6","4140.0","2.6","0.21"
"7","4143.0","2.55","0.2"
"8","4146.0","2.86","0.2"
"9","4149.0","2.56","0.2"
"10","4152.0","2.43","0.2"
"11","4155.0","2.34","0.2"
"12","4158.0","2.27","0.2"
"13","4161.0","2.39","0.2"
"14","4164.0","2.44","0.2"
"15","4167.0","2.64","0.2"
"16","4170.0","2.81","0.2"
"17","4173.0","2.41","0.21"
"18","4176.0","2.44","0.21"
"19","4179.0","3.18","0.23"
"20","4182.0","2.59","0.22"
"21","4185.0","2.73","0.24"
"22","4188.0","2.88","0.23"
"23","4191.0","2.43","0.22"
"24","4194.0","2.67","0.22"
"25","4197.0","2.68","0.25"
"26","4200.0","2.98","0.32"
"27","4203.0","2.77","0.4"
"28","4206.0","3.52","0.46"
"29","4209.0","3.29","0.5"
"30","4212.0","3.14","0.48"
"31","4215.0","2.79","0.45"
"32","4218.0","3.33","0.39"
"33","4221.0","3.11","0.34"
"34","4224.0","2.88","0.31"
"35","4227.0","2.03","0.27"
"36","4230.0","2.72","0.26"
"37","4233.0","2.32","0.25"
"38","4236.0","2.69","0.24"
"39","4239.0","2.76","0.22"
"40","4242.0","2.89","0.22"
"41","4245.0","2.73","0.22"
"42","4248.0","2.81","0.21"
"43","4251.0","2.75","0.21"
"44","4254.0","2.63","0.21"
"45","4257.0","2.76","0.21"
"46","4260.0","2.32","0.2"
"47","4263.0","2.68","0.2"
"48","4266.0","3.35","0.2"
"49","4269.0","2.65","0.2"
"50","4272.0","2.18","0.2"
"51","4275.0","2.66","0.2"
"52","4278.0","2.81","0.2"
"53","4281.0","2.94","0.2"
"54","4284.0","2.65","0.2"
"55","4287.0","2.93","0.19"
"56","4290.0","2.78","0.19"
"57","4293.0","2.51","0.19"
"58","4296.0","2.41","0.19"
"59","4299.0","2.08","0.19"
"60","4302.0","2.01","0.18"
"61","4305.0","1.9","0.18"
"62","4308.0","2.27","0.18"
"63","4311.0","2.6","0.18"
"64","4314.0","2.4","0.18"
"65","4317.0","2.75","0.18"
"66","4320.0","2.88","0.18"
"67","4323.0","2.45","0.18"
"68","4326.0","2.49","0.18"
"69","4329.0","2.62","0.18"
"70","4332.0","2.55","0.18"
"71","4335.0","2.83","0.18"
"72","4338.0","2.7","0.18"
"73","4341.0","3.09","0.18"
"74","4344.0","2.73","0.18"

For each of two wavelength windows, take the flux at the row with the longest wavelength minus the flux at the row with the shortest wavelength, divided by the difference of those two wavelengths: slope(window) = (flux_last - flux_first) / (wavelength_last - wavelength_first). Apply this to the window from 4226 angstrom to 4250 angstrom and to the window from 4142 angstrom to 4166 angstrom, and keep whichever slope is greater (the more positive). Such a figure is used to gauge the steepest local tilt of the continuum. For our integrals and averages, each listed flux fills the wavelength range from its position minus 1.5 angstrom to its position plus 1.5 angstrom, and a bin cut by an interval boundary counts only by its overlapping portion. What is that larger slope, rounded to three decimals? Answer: 0.037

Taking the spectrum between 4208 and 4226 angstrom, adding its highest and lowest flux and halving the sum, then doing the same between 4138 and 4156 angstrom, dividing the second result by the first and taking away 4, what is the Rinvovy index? -3.15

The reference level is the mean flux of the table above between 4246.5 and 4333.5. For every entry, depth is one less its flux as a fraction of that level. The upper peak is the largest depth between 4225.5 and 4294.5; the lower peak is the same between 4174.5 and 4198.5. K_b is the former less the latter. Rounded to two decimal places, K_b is 0.16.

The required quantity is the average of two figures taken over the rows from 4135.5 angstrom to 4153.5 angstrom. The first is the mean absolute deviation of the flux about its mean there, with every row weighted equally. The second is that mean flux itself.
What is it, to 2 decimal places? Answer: 1.34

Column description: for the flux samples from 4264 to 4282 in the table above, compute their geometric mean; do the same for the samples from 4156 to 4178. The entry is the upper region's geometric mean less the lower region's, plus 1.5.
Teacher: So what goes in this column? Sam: 1.76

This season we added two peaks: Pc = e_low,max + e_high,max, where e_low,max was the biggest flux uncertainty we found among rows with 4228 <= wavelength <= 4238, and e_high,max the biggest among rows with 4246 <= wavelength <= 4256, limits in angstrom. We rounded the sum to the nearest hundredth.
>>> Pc 0.47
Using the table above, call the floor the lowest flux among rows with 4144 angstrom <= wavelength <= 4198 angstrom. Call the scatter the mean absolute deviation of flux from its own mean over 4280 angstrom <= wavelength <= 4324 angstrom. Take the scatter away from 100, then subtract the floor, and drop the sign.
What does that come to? 97.46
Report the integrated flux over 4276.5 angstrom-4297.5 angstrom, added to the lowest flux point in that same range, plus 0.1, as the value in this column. 59.6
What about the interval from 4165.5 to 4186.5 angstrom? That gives 58.9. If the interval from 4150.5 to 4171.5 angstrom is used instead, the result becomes 54.3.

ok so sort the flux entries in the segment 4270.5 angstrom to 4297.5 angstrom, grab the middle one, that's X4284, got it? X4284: 2.66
